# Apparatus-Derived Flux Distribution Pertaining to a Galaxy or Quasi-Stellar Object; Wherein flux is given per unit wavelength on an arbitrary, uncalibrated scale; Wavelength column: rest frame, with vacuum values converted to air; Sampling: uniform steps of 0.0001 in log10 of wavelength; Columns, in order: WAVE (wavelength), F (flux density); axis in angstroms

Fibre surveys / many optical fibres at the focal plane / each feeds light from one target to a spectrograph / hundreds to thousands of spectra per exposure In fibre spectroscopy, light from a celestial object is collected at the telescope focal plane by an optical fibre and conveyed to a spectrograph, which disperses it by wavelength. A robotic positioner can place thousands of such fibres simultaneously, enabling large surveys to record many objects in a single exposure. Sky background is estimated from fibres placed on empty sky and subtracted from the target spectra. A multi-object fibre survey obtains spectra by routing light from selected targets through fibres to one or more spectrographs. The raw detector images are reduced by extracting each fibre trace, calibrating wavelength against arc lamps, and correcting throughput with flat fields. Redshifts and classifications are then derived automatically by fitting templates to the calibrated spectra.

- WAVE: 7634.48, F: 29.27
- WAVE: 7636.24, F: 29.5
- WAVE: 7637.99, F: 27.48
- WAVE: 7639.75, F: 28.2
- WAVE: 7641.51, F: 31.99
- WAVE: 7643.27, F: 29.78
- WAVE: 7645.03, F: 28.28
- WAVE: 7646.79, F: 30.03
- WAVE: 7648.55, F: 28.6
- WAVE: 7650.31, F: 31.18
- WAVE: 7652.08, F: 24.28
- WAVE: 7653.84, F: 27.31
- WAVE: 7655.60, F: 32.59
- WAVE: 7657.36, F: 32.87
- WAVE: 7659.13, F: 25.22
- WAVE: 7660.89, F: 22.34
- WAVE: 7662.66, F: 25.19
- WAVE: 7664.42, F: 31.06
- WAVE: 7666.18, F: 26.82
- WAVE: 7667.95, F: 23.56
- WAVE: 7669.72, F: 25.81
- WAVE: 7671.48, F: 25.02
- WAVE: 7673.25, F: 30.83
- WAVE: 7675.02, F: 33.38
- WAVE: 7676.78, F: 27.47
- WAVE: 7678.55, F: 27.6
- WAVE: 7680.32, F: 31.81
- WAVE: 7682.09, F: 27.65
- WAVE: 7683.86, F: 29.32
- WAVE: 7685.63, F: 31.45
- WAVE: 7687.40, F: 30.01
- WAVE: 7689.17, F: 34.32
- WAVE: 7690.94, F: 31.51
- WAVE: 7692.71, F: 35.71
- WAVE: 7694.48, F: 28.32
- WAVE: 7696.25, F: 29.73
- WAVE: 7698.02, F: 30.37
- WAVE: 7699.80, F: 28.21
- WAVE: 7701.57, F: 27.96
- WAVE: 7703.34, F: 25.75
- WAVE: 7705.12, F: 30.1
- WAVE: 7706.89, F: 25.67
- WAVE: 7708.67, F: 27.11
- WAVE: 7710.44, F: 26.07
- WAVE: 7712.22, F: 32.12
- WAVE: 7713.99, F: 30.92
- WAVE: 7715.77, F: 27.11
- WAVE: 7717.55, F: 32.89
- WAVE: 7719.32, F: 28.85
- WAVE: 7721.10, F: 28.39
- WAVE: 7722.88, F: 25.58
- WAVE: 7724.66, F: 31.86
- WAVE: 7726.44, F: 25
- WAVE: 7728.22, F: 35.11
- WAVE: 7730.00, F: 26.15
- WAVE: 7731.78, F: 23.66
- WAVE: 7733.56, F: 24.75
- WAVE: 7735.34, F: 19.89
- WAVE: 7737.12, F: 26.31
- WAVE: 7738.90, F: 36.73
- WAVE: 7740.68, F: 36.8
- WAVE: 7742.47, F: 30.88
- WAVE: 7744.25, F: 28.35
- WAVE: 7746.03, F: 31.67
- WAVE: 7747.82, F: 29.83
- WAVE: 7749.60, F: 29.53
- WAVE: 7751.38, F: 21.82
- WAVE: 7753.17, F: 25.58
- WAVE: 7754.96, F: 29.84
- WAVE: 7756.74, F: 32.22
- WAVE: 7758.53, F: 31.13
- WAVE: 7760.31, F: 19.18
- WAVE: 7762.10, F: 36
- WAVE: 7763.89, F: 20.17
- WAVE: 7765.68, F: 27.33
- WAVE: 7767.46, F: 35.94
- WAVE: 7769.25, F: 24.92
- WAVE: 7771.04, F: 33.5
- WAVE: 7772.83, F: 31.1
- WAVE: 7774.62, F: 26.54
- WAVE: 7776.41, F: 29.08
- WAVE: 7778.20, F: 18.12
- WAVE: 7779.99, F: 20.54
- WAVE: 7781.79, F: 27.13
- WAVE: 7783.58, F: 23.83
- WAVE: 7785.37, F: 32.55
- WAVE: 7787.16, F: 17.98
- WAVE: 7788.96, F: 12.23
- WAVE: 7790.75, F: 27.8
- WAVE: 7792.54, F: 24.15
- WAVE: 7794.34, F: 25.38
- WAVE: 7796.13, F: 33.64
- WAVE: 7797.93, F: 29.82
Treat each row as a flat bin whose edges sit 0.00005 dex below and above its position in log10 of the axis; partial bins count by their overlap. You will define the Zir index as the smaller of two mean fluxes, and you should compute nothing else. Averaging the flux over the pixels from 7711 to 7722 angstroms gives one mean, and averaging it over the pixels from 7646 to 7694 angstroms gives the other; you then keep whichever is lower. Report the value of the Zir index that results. 29.0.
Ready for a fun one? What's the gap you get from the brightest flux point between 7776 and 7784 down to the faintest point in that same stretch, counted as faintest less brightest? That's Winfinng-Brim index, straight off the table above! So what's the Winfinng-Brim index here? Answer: -11.0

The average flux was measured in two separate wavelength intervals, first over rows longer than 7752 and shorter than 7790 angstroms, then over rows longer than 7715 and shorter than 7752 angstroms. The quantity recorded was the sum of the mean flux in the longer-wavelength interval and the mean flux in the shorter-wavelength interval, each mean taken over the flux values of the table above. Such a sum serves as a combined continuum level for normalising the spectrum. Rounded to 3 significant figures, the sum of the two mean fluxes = 55.1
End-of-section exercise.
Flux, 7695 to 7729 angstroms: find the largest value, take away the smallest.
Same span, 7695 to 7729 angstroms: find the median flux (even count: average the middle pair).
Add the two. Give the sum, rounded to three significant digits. 38.5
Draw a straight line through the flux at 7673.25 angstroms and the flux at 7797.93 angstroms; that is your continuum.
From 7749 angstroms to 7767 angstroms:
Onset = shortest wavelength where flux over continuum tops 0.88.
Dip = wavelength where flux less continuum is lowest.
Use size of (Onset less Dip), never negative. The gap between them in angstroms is 10.7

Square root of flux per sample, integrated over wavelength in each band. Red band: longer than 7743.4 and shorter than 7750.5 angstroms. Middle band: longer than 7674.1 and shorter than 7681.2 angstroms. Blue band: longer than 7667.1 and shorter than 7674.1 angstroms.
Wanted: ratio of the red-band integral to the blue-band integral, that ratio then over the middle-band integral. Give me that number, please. 0.0278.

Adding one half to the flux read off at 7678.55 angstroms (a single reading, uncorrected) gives 28.1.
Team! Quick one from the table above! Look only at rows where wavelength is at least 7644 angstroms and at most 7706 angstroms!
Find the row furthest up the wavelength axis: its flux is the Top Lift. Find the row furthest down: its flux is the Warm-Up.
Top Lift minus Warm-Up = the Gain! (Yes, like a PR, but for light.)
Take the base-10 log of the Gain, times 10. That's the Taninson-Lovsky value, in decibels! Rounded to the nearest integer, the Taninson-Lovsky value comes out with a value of 3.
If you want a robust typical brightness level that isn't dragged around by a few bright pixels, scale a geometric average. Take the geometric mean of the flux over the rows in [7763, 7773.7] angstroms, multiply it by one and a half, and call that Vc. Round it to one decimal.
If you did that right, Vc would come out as 42.5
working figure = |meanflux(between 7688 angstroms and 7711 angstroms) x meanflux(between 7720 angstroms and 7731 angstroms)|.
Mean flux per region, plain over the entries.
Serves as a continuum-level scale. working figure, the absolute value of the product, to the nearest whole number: 840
